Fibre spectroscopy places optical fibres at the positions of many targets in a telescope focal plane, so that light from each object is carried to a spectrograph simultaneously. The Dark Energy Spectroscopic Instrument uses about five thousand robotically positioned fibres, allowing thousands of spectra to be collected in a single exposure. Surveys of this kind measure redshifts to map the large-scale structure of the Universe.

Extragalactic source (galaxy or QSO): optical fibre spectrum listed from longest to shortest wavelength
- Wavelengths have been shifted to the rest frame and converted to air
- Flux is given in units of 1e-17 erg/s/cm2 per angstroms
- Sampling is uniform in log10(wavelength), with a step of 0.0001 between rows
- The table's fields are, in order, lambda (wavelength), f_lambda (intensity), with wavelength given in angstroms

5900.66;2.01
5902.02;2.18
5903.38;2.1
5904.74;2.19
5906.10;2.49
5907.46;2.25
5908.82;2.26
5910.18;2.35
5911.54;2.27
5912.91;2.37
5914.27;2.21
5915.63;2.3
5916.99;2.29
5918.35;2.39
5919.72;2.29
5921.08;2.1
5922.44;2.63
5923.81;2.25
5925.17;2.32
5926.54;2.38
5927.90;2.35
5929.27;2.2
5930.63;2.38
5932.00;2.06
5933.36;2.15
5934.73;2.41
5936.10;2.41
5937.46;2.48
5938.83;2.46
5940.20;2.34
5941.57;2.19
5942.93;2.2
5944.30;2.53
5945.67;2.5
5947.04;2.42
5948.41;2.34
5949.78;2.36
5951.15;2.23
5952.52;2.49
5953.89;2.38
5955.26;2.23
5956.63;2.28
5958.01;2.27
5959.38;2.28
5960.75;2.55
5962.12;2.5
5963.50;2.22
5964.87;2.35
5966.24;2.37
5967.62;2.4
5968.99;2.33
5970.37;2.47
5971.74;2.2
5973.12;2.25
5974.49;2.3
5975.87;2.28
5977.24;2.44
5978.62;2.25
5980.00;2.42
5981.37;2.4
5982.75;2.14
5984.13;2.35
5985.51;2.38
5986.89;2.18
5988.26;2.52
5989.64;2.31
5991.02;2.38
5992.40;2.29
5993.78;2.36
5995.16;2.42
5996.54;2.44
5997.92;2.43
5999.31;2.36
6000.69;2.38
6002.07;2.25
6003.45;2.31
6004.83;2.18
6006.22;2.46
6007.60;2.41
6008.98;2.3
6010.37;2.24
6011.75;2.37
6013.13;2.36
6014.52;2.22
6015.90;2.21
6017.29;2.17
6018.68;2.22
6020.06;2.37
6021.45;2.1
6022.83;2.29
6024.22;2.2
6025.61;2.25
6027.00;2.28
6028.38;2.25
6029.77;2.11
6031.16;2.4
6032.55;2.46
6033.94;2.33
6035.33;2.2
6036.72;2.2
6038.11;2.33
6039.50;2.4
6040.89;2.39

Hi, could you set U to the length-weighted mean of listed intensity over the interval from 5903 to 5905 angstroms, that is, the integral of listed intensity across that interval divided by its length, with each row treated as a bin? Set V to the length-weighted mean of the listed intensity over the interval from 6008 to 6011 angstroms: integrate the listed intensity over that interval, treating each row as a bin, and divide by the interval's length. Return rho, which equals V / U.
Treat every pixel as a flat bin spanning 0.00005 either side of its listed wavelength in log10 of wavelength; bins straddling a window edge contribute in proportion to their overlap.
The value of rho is 1.07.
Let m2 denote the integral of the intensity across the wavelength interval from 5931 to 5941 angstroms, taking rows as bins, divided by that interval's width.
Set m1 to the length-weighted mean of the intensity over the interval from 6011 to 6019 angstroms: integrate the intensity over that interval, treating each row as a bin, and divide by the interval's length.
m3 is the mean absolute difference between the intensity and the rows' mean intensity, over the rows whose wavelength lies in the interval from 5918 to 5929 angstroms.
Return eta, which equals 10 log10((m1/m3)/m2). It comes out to 9.9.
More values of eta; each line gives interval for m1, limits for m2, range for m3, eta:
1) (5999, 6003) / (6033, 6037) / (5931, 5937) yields 8.3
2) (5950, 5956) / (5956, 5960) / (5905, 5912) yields 11.3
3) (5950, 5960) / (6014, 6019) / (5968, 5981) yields 11.3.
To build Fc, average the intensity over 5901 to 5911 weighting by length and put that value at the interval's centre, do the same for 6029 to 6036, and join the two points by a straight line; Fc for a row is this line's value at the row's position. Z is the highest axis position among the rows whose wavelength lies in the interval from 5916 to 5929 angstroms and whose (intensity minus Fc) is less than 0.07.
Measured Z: 5925.17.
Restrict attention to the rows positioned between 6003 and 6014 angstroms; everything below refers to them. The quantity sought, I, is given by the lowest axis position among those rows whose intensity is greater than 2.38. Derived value 6006.22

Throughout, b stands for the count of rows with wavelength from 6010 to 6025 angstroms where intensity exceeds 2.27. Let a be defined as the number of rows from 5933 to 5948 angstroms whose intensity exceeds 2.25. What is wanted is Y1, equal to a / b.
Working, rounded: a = 8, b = 4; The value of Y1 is 2.0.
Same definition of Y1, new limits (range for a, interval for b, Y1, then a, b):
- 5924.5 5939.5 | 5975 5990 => 1.0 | 8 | 8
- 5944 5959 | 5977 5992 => 1.1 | 9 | 8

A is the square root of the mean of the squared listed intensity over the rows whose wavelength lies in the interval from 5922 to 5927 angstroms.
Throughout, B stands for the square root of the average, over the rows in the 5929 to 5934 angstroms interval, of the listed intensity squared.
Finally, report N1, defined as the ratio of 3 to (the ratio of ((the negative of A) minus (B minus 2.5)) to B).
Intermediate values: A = 2.40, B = 2.201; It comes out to -3.14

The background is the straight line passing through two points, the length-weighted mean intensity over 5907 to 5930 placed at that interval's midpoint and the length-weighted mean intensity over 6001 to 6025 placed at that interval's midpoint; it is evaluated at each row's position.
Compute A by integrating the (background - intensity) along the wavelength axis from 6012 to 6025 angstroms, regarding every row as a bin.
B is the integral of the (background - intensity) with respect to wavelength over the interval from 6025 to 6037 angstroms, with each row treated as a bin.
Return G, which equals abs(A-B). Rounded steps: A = 0.4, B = -0.1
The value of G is 0.5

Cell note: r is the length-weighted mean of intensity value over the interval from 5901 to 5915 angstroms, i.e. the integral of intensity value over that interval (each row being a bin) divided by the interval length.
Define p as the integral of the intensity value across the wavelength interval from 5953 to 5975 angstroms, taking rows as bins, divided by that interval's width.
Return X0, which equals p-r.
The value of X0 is 0.078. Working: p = 2.338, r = 2.26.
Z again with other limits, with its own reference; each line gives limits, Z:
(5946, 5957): 5956.63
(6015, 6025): 6024.22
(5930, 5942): 5941.57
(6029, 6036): 6035.33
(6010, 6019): 6018.68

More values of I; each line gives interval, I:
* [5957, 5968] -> 5960.75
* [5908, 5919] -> 5918.35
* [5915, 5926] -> 5918.35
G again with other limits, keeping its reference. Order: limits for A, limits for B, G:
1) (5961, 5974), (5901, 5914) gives 1.4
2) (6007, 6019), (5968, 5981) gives 0.5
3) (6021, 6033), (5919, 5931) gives 0.3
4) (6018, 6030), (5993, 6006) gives 1.4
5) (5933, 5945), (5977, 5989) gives 0.1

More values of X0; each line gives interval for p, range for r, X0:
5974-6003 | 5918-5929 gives 0.016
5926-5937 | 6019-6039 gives 0.027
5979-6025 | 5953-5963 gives -0.040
